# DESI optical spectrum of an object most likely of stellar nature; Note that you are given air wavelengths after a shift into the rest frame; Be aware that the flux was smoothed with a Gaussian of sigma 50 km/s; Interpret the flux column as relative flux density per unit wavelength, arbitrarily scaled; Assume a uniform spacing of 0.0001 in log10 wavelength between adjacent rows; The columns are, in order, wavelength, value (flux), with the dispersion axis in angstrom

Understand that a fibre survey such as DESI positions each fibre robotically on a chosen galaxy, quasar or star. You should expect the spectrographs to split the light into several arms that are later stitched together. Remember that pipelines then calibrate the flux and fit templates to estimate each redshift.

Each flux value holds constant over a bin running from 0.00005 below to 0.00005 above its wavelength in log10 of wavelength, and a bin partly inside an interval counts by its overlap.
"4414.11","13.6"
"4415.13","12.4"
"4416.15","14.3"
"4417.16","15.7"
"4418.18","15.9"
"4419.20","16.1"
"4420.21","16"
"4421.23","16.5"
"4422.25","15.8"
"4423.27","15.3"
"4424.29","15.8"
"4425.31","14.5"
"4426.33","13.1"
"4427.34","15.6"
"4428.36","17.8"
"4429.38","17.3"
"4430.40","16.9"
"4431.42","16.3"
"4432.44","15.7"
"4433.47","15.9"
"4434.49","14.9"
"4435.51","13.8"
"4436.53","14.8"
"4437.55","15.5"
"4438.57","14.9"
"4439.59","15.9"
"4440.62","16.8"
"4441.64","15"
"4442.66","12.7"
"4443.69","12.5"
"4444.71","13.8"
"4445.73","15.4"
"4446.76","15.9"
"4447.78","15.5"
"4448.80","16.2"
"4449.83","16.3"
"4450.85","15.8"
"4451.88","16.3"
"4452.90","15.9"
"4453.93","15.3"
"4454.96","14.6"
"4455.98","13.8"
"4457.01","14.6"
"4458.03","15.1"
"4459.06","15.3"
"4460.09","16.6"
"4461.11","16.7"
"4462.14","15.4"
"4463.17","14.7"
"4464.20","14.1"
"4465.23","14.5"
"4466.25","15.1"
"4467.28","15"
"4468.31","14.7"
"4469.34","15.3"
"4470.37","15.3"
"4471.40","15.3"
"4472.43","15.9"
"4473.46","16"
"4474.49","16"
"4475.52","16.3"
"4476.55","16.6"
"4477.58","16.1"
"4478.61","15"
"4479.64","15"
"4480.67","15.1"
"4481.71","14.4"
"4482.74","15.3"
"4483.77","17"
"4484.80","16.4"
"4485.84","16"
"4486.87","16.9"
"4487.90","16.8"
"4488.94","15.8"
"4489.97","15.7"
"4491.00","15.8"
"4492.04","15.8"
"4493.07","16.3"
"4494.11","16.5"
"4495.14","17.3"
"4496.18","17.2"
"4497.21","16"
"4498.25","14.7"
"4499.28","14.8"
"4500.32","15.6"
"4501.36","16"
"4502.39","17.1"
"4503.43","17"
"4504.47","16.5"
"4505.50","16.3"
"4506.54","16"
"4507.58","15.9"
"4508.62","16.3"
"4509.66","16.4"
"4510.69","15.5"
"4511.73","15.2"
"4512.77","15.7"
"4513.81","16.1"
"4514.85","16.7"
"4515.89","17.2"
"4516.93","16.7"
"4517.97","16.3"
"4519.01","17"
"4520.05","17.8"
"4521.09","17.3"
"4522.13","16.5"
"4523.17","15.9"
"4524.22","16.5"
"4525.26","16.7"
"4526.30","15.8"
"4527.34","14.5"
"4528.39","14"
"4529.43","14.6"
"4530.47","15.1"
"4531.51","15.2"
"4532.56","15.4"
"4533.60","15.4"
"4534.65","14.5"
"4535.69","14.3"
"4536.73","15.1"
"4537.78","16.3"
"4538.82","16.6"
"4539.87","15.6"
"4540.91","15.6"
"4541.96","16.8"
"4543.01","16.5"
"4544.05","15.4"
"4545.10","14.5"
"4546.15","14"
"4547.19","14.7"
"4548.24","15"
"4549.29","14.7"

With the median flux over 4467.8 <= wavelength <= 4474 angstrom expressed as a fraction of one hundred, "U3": 0.153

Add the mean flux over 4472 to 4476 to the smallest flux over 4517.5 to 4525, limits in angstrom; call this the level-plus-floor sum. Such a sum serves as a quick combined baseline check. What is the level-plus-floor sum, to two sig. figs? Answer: 32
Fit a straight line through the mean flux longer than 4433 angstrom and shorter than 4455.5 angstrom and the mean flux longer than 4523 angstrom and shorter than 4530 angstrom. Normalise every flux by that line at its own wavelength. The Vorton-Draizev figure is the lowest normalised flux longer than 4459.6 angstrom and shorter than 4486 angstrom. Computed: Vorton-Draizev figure 0.93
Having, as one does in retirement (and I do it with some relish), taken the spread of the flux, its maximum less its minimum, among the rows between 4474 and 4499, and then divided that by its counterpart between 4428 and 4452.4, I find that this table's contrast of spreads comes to 0.55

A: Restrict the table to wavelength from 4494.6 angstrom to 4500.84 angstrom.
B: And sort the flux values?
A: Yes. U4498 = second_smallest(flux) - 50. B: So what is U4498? -35.2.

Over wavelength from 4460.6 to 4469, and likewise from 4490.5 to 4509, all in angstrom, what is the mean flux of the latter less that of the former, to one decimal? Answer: 1.1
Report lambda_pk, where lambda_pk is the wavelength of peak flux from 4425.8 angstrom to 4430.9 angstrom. 4428.36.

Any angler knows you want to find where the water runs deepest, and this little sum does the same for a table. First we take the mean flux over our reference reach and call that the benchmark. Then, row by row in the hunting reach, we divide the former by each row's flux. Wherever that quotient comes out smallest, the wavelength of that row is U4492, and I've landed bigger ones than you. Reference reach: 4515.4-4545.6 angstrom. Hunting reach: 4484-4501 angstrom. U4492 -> 4495.14 angstrom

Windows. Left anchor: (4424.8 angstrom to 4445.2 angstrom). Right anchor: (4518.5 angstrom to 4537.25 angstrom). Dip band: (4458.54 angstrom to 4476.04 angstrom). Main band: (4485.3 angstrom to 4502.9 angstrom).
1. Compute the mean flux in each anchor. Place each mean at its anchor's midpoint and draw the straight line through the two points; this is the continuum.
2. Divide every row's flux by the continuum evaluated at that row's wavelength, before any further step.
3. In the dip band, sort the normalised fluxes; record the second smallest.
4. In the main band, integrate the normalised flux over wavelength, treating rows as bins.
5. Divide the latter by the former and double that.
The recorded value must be 38.8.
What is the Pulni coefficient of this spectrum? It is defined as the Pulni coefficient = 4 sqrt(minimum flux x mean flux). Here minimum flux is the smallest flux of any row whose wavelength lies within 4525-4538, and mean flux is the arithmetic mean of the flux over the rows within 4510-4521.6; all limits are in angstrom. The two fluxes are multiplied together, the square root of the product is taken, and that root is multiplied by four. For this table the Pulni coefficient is 60.8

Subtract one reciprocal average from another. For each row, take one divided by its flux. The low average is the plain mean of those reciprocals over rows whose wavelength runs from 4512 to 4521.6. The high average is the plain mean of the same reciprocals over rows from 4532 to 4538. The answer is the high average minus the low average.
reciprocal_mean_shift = 0.0063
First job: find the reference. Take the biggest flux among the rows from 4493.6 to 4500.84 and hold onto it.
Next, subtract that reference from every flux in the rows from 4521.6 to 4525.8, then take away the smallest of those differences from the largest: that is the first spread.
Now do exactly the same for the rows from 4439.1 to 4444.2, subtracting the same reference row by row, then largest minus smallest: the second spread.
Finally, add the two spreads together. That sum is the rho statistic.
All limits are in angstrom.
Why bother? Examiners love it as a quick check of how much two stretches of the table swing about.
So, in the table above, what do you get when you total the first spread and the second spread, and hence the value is 5.1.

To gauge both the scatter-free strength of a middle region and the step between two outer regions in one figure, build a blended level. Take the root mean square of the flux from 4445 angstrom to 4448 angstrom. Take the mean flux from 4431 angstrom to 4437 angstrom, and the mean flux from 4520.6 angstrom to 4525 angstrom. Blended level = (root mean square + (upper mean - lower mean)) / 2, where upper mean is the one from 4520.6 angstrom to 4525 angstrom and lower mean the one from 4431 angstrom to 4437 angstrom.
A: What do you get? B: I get 8.5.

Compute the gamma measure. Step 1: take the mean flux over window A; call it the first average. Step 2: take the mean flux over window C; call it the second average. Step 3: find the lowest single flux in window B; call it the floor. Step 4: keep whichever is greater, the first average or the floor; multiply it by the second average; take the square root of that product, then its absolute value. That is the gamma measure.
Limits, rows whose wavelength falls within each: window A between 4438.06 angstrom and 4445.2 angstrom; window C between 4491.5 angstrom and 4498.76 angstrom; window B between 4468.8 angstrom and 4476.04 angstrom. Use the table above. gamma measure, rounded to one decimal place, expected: 15.8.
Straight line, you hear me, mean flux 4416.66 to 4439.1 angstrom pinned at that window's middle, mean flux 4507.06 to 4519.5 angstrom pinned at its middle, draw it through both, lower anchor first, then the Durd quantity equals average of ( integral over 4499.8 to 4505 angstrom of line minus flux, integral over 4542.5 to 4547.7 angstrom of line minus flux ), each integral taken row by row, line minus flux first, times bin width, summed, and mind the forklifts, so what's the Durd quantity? 3.1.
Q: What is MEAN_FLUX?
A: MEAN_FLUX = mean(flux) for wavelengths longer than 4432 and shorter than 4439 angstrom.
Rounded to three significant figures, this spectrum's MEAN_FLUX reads 15.1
